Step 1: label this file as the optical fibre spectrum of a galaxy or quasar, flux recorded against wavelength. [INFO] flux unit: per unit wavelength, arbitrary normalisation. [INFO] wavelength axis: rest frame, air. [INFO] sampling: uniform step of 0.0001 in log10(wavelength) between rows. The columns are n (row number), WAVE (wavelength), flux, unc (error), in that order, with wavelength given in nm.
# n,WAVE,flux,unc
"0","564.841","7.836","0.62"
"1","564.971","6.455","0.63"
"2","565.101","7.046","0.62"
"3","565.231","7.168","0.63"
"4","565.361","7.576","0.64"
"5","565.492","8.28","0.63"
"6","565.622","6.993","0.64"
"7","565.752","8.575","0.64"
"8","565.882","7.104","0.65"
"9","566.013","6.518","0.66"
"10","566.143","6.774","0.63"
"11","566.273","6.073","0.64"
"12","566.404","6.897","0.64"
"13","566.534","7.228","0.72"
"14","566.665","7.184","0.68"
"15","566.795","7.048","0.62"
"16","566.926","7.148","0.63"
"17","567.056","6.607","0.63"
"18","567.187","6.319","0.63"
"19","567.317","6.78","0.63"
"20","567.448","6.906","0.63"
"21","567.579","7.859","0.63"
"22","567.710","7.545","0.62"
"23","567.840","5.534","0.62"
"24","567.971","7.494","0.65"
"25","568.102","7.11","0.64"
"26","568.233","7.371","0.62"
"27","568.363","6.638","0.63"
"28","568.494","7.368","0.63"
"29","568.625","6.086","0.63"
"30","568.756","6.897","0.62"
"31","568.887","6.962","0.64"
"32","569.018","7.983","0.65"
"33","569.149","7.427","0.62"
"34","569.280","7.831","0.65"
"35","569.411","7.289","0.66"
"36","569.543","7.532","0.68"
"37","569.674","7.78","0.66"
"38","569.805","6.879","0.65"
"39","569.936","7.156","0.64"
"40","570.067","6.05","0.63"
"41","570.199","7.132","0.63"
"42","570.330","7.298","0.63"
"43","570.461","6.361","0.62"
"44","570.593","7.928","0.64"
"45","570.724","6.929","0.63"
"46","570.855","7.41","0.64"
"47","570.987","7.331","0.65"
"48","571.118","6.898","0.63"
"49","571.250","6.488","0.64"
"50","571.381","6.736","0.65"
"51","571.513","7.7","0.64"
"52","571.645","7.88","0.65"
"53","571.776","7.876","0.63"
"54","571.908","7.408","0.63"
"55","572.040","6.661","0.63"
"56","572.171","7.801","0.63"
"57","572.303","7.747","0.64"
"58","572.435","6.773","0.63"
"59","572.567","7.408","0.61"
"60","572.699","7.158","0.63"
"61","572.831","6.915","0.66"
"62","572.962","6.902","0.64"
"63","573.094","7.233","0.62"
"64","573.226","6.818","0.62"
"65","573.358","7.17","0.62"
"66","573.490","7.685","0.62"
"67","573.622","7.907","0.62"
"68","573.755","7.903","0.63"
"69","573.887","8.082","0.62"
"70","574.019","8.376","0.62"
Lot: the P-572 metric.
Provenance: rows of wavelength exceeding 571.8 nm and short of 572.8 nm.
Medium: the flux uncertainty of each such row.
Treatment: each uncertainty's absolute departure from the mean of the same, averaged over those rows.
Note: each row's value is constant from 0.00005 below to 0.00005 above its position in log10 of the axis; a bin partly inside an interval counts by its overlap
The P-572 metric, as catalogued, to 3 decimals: 0.005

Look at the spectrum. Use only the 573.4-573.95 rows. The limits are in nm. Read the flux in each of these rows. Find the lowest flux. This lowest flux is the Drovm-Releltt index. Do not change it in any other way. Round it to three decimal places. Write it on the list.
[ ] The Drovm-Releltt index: 7.685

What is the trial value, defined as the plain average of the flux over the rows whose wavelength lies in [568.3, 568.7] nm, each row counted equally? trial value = 6.7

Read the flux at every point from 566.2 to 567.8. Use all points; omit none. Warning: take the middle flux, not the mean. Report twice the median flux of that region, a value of 14.0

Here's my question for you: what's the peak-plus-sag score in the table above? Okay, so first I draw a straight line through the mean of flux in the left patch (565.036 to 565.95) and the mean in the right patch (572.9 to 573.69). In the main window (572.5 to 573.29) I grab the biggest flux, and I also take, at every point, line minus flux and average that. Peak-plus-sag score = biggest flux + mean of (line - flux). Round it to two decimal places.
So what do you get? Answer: 7.63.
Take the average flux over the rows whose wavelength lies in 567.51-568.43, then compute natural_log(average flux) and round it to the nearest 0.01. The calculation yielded 1.96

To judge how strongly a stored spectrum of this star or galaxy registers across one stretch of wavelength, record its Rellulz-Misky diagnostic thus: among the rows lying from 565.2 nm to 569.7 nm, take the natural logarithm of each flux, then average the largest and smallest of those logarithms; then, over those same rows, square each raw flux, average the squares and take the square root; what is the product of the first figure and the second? 13.8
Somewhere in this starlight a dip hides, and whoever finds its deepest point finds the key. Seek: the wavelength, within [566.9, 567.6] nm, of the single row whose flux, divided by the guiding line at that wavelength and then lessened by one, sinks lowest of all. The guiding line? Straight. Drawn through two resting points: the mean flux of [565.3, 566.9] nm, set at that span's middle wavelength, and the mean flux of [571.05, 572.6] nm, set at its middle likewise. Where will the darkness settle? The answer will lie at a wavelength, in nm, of 567.187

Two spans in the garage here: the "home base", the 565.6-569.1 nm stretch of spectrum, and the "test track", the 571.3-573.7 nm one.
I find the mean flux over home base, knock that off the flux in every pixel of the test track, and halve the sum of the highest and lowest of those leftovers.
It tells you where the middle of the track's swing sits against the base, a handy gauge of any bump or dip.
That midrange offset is 0.28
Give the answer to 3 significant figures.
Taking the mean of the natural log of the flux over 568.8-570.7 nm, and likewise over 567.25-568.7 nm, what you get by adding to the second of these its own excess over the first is 1.90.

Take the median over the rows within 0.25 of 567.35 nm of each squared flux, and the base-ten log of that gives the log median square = 1.67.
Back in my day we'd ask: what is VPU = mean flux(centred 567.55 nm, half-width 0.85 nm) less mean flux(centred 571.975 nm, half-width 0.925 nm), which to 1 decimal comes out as -0.3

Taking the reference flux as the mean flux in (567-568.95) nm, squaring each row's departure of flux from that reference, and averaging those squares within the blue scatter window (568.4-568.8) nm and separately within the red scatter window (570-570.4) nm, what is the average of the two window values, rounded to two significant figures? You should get 0.30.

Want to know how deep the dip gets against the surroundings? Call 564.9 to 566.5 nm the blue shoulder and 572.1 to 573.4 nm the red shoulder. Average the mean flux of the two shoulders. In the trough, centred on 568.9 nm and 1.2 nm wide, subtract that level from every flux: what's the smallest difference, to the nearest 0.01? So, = -1.07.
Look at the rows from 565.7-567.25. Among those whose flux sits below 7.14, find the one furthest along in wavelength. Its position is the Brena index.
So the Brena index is 567.187 nm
